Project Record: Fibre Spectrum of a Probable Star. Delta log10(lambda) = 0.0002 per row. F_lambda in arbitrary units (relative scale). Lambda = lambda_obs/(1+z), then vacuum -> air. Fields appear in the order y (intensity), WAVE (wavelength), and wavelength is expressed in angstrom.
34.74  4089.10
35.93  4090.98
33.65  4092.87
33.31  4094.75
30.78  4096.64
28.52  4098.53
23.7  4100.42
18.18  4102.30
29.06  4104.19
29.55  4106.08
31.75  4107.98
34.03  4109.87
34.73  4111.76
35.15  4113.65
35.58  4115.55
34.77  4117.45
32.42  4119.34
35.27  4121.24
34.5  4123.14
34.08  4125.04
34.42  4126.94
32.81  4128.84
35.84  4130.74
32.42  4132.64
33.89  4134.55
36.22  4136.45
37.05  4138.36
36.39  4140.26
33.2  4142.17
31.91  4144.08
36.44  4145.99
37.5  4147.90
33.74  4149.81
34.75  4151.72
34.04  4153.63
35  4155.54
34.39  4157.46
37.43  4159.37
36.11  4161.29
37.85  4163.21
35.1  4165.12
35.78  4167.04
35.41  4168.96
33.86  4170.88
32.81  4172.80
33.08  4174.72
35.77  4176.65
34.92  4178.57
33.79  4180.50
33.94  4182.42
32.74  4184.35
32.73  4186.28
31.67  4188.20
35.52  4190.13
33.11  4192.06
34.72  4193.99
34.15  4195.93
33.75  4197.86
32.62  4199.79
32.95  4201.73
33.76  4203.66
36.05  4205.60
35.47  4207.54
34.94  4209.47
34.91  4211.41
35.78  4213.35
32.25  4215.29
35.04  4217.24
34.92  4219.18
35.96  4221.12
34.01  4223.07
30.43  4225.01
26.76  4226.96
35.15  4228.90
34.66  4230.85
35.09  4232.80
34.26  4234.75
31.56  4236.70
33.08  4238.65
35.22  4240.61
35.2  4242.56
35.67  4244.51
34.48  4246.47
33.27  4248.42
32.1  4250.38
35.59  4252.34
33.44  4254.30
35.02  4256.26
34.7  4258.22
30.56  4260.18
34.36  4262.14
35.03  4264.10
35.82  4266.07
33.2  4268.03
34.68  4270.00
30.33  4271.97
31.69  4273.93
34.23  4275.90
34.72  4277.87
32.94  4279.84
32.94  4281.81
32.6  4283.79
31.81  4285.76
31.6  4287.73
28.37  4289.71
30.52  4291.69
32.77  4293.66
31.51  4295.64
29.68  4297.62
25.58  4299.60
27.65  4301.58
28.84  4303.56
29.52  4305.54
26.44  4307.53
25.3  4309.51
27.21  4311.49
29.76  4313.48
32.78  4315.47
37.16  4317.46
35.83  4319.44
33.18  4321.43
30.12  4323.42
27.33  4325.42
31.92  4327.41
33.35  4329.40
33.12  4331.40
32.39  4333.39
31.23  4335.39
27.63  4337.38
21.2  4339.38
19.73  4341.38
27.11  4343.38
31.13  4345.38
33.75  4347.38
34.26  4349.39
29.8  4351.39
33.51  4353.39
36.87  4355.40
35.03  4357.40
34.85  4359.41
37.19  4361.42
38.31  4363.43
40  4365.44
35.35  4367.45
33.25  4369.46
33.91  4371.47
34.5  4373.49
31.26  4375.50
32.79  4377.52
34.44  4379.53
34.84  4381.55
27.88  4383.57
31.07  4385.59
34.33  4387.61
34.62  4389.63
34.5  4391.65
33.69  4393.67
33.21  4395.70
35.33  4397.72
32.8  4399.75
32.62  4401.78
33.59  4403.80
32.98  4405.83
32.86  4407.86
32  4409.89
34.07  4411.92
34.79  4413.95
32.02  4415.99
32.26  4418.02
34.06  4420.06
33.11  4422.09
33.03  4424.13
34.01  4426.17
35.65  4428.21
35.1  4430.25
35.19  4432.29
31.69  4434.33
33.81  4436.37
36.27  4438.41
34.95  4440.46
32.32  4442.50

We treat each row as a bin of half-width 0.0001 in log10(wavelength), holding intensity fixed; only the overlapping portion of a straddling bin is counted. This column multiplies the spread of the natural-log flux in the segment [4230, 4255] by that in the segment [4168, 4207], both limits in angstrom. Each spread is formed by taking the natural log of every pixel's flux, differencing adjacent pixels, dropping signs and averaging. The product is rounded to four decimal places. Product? 0.0015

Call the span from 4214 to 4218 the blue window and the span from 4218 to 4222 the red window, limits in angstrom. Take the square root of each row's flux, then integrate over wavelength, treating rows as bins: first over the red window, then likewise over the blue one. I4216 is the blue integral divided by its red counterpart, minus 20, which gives -19.0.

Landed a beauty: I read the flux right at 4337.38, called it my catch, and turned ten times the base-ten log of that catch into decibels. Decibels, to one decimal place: 14.4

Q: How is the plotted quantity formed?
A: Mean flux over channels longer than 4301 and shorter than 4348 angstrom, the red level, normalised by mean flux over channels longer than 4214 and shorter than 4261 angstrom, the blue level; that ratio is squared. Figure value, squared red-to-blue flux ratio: 0.78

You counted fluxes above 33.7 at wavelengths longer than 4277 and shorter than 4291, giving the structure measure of 1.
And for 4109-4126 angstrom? 8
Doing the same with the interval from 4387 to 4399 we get 4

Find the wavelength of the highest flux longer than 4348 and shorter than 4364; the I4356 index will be 4363.43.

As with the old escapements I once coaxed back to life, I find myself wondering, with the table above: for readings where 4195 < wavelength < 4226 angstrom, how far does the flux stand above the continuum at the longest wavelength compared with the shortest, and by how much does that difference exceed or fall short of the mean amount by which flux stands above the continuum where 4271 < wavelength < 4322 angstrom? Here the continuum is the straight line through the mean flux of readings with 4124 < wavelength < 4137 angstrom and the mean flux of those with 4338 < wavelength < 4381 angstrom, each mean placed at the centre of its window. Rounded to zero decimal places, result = -1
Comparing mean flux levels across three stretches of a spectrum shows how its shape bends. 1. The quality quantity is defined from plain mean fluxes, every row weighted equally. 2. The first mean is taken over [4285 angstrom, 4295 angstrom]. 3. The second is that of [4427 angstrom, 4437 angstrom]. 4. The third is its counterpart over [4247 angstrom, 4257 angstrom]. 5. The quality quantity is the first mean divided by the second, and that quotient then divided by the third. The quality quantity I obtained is 0.0267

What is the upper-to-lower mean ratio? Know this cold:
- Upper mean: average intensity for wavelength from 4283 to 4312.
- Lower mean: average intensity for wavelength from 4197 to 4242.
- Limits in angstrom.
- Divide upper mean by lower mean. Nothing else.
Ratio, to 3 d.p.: 0.865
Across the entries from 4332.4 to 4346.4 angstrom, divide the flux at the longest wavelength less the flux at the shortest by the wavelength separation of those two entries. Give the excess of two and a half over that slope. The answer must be 2.6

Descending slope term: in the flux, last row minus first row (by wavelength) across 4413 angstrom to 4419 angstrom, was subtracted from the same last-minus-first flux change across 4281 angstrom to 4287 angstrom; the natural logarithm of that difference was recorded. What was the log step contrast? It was 0.34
